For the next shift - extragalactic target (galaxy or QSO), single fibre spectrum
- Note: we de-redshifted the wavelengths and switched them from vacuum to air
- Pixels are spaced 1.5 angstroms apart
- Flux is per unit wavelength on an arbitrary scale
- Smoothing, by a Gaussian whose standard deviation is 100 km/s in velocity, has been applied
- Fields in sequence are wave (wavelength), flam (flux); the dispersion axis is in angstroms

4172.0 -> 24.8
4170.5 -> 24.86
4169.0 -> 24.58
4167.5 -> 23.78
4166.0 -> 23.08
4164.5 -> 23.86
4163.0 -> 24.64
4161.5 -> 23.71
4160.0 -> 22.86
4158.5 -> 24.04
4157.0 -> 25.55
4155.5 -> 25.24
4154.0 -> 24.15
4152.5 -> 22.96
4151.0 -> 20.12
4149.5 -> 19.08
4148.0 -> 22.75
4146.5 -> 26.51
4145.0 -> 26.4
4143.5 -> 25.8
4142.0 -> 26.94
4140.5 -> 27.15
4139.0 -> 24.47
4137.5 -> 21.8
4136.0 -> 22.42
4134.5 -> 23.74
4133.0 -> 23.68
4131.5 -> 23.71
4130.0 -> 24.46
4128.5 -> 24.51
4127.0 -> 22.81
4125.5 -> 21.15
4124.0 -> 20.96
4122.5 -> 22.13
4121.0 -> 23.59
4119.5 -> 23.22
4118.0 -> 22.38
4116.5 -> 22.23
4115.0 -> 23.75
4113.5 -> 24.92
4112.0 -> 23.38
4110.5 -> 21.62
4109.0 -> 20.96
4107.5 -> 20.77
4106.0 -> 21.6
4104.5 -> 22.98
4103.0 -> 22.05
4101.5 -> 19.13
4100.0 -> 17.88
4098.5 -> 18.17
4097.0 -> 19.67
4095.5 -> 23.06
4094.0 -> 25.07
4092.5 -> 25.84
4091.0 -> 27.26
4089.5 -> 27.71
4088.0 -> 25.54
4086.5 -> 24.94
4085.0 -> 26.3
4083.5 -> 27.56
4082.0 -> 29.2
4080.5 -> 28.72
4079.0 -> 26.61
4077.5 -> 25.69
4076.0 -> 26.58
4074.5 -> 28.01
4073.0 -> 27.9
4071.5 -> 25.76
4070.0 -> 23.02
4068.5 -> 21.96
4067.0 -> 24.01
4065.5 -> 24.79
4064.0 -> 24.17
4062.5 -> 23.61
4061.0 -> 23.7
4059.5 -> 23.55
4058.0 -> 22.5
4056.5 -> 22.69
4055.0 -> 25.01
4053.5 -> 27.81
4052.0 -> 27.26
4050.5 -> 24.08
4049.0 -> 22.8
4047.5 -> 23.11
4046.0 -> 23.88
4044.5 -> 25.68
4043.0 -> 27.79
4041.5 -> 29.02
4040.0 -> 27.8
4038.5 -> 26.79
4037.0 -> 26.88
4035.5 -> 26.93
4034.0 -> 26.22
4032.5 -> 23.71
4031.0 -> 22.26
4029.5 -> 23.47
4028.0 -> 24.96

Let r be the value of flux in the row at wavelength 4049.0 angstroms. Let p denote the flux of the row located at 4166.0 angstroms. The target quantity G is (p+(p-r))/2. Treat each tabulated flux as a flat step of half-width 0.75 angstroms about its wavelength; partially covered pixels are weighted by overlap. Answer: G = 11.7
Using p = 23.08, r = 22.8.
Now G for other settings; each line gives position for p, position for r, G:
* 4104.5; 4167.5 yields 11.1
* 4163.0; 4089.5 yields 10.8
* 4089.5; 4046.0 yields 15.8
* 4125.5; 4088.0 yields 8.4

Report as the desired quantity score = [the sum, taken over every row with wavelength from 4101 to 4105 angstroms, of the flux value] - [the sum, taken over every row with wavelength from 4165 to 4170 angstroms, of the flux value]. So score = -7.3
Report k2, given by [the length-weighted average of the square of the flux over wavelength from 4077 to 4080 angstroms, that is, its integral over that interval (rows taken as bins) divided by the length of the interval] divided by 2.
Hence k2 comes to 349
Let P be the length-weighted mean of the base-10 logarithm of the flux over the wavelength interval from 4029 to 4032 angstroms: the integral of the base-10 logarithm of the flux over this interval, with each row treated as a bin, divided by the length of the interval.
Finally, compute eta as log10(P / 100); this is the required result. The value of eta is -1.87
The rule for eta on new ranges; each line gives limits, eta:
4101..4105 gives -1.88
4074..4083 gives -1.84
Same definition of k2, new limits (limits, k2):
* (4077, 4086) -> 374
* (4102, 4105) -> 247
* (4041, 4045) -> 379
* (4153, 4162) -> 294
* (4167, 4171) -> 298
